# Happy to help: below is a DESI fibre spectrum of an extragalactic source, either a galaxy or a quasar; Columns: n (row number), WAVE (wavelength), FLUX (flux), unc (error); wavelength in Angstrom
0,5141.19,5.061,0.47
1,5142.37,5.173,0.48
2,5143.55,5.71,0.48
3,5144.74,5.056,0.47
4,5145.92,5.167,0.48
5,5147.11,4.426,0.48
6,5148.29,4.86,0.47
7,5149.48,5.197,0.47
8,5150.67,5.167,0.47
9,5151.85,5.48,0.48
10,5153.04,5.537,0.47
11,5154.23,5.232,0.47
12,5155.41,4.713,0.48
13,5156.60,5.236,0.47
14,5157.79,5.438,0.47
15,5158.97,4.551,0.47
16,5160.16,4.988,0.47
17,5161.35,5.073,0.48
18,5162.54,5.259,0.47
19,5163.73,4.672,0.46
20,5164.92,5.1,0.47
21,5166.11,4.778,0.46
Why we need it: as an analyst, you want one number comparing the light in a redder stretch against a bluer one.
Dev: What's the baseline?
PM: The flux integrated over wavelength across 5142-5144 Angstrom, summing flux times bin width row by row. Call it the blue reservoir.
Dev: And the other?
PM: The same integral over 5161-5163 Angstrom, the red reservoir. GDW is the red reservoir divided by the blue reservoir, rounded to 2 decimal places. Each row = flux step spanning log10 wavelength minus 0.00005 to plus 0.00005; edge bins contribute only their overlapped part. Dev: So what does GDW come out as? 0.95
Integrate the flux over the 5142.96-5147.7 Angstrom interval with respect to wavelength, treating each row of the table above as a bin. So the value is 24.1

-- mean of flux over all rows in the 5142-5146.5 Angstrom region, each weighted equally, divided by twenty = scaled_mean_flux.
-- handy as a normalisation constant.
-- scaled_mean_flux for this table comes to 0.264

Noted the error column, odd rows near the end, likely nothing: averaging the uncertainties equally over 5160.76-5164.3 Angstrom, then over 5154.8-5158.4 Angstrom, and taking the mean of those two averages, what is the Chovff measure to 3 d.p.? 0.472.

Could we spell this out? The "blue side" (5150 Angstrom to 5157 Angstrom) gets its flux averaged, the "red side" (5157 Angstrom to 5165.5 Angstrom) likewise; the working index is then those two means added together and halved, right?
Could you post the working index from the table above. 5.12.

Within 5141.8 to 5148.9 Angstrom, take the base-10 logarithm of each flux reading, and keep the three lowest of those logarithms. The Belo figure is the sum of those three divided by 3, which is 0.679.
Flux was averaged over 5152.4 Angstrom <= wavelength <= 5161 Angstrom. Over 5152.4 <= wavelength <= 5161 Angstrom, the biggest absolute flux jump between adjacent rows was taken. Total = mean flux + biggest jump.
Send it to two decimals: 5.99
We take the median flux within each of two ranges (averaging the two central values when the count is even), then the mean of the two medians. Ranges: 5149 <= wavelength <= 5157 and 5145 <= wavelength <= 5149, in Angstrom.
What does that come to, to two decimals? 5.05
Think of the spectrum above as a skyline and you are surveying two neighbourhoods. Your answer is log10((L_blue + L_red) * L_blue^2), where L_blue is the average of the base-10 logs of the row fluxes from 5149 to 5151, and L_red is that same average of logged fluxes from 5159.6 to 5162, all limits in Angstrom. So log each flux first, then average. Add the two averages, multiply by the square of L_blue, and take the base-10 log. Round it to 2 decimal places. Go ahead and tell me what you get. -0.14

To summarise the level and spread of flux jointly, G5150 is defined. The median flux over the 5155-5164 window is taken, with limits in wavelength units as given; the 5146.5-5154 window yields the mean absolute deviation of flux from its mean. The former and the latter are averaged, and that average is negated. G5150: -2.67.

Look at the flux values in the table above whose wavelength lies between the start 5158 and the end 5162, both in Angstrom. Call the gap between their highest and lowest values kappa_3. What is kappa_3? 0.52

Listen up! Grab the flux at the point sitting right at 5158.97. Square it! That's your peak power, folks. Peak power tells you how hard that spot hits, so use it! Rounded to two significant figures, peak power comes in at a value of 21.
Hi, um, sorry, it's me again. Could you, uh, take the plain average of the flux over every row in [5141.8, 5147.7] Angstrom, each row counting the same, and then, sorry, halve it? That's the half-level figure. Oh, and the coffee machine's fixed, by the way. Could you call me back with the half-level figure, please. 2.55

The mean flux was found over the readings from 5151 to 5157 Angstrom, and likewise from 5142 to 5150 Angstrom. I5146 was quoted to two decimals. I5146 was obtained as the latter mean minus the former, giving -0.16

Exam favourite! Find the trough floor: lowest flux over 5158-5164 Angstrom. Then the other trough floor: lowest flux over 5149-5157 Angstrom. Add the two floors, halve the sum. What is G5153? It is 4.63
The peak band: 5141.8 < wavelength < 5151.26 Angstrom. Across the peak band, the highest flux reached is 5.71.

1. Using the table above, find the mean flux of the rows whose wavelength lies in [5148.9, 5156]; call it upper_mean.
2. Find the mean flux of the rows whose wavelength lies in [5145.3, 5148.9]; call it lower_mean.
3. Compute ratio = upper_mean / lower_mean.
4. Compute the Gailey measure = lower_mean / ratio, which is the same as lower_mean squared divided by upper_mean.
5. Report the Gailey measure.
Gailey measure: 4.45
